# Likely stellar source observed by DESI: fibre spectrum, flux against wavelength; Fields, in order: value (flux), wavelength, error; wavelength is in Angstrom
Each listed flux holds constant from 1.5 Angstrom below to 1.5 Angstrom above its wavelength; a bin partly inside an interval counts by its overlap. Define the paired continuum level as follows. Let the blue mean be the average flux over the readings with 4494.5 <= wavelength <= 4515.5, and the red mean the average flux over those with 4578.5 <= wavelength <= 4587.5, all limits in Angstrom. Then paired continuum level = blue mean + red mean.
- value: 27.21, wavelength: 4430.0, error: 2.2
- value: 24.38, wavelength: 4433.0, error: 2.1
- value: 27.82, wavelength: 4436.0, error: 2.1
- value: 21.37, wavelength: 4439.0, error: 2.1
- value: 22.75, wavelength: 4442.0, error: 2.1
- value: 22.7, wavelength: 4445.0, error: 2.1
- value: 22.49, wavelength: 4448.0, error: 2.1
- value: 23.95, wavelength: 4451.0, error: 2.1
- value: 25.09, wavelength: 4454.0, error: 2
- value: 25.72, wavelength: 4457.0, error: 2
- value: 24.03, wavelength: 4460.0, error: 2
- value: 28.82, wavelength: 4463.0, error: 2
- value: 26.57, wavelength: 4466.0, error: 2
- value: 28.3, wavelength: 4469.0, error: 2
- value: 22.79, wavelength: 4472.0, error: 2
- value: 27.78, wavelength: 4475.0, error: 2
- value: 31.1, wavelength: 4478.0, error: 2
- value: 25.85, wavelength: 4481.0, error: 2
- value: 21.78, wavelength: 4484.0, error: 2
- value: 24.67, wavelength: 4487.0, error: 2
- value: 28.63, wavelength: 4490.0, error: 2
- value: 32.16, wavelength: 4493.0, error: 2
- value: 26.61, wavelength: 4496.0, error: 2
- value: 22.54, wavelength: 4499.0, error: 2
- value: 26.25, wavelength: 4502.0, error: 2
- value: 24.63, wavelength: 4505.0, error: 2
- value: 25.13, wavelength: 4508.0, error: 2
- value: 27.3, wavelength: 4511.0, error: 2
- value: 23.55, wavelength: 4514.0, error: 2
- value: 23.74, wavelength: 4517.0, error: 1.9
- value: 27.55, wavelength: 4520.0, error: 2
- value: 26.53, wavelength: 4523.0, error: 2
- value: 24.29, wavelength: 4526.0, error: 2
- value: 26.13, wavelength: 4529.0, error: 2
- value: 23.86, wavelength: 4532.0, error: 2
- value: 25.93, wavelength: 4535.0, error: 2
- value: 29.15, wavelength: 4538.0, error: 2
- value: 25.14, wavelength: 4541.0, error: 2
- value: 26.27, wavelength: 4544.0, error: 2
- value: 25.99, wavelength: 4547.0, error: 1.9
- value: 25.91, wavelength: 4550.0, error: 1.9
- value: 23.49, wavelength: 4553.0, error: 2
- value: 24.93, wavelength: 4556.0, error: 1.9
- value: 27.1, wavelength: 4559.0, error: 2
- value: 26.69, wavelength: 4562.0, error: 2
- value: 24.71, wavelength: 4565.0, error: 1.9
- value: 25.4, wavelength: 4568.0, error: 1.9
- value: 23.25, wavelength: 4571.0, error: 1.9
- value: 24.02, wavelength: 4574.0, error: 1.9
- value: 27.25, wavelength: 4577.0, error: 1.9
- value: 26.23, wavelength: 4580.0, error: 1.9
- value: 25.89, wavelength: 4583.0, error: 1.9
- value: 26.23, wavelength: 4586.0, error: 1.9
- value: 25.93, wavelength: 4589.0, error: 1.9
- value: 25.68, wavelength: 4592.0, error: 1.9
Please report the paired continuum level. 51.3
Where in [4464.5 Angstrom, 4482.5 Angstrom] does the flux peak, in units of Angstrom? 4478.0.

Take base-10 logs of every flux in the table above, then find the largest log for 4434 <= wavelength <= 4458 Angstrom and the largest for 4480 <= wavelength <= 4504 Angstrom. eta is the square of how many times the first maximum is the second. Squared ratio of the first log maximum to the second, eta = 0.92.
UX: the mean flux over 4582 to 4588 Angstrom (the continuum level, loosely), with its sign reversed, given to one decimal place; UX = -26.1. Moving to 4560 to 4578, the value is -25.2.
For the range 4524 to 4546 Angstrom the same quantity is -25.8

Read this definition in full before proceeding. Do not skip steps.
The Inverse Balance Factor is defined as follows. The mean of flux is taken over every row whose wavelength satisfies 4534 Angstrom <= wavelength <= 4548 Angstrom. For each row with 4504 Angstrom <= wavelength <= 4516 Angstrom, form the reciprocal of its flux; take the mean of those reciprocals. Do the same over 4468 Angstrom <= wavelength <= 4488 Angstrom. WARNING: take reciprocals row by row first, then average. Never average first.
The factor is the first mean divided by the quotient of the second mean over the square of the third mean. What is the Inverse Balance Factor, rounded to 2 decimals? 1.01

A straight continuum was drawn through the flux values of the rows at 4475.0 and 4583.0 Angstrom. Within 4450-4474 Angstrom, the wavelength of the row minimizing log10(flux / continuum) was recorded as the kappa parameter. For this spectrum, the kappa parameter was 4472.0 Angstrom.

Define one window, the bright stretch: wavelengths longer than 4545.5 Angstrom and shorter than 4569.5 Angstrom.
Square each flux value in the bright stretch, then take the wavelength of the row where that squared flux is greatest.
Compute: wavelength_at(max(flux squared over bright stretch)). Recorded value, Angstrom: 4559.0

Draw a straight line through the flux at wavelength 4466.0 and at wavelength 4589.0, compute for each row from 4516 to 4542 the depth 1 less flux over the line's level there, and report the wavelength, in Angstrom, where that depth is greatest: 4517.0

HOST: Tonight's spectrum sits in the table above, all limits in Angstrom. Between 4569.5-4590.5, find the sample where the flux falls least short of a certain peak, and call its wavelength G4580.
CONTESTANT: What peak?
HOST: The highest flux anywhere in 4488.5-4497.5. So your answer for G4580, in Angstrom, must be 4577.0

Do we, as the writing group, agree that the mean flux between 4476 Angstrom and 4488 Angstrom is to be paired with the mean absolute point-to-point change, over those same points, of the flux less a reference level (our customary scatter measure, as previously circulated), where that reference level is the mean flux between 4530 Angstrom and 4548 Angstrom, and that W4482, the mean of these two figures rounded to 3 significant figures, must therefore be 15.0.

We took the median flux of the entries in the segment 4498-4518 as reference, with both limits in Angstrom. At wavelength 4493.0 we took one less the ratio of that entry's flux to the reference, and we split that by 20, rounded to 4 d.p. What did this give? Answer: -0.0153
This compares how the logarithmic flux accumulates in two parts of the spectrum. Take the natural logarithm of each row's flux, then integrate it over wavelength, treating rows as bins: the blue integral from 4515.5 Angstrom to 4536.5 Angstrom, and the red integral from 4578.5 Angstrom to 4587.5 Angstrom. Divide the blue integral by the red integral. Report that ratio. 2.3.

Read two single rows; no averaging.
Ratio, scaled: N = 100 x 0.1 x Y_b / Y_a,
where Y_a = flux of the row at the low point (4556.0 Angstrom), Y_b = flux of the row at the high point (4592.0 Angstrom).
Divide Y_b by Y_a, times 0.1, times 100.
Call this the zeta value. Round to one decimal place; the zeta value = 10.3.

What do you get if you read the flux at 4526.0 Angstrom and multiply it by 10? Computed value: 243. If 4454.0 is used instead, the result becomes 251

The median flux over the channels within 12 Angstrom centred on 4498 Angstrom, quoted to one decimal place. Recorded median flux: 26.4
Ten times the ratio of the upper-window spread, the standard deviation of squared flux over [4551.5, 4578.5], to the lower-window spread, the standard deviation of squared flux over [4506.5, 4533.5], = 9.6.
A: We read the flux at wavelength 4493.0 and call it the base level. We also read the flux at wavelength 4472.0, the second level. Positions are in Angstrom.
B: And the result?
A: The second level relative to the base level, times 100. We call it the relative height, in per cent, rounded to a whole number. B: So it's 71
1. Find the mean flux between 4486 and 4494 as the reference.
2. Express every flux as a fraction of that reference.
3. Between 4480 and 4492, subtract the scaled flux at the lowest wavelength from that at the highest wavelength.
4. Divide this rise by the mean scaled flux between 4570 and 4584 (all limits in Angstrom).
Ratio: 0.11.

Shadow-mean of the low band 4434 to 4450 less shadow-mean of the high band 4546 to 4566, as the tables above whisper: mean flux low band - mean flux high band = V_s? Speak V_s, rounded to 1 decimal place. -2.1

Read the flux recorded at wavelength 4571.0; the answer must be 23.25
